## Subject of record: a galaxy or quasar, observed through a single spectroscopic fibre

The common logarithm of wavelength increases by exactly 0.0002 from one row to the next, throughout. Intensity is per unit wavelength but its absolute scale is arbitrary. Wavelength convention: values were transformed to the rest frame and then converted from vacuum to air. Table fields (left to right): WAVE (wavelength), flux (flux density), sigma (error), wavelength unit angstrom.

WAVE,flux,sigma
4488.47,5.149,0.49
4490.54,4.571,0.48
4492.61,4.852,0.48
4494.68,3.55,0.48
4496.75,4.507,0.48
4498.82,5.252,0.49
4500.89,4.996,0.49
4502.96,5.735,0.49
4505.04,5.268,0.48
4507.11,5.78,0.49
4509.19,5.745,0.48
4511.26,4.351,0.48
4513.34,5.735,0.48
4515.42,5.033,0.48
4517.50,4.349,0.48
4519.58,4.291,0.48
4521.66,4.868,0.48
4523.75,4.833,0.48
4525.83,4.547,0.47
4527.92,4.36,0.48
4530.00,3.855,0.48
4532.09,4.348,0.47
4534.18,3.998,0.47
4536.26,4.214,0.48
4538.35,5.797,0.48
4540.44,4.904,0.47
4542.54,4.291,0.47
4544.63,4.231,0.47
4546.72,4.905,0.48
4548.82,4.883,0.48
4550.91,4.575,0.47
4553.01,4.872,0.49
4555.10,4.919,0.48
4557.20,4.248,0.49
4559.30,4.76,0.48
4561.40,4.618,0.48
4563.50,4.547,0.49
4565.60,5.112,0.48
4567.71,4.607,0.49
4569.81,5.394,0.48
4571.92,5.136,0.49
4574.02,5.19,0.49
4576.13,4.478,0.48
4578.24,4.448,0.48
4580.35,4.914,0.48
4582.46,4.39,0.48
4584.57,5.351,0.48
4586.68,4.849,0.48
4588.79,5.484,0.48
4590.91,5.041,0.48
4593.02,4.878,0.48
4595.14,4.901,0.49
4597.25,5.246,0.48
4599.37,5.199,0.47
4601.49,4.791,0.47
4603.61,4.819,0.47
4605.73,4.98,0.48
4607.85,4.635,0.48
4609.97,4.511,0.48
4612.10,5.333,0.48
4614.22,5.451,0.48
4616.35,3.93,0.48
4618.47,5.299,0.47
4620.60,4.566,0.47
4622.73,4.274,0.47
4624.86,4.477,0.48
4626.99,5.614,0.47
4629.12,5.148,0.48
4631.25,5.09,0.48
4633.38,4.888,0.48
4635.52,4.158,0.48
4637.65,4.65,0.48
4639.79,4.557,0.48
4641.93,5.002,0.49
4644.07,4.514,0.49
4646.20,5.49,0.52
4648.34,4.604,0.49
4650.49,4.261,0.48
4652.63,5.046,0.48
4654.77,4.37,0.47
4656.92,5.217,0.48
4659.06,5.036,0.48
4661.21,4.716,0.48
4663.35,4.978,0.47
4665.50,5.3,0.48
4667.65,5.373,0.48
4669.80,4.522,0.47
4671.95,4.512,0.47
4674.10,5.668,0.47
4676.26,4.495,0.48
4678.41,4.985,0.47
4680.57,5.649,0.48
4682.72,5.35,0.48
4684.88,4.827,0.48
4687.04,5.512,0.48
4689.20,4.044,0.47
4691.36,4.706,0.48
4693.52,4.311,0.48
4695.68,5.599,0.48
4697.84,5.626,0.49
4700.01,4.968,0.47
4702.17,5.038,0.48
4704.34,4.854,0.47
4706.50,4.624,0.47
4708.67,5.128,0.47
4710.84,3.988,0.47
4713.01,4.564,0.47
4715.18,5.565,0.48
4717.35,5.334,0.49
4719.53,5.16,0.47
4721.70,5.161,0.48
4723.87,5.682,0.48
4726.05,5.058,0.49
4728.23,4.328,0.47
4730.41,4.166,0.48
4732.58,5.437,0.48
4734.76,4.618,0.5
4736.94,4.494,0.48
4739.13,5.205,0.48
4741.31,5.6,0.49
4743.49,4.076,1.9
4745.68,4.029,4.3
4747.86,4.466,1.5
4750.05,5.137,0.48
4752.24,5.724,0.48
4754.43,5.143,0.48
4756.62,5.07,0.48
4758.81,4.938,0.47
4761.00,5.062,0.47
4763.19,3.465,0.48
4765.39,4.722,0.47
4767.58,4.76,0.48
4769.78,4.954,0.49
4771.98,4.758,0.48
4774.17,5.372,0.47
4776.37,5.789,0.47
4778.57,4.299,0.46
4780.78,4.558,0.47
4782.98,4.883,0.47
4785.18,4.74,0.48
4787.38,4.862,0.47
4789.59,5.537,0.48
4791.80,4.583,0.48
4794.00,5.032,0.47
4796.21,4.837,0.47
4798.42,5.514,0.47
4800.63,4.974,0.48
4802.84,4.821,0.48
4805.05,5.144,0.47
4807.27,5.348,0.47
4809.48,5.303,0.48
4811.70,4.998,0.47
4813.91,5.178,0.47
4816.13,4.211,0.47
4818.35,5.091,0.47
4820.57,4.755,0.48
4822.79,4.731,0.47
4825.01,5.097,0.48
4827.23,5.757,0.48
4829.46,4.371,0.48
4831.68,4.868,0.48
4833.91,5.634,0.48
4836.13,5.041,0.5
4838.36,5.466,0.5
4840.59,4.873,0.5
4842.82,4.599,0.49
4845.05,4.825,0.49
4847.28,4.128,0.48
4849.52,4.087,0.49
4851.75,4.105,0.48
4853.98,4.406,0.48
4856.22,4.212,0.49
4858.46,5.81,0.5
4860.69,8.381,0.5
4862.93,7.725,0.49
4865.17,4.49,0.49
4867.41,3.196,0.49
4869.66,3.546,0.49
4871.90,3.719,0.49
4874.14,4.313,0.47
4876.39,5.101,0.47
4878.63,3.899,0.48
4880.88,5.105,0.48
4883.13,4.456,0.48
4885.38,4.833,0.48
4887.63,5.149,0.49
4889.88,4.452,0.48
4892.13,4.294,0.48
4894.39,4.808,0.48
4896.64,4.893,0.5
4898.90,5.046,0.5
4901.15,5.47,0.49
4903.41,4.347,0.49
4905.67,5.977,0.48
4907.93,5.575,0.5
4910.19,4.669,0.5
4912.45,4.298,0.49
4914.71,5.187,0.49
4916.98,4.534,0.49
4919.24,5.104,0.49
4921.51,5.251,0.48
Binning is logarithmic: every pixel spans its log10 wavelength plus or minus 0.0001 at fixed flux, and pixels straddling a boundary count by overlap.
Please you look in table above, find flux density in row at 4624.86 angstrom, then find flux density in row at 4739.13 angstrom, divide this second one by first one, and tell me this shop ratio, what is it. 1.16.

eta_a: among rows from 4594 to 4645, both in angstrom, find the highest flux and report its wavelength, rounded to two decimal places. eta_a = 4626.99 angstrom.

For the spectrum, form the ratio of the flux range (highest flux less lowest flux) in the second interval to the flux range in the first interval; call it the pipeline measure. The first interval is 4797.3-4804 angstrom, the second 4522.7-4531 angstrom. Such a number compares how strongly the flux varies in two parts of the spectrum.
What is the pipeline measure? 1.4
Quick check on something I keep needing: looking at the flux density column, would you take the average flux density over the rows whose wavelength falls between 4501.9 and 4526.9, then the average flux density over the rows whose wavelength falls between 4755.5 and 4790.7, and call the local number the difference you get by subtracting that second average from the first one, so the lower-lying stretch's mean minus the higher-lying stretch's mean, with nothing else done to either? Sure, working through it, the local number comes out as 0.18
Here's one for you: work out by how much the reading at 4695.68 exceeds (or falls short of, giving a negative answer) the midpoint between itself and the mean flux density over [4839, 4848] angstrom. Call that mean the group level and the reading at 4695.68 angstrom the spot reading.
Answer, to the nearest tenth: 0.5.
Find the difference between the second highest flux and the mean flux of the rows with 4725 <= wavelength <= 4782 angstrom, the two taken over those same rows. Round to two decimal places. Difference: 0.91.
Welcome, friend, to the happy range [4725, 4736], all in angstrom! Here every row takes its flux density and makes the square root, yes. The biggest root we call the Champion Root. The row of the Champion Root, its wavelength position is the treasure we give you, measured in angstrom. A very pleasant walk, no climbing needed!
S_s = 4732.58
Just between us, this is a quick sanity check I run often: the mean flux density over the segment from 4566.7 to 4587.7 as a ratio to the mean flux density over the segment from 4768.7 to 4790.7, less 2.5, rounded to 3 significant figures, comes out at -1.52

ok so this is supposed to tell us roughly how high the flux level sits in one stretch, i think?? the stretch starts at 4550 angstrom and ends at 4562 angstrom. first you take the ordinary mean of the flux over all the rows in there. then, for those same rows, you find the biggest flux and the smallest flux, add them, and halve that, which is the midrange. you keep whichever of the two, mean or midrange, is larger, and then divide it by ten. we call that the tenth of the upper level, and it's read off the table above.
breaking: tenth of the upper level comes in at 0.467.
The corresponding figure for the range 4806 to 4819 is 0.502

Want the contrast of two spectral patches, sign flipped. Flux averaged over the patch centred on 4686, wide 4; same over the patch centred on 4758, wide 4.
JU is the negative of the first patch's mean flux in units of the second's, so -1.03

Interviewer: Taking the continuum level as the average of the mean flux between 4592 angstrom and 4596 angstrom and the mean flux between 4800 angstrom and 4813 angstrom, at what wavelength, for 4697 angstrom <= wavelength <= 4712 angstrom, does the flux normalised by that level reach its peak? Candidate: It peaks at 4697.84 angstrom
